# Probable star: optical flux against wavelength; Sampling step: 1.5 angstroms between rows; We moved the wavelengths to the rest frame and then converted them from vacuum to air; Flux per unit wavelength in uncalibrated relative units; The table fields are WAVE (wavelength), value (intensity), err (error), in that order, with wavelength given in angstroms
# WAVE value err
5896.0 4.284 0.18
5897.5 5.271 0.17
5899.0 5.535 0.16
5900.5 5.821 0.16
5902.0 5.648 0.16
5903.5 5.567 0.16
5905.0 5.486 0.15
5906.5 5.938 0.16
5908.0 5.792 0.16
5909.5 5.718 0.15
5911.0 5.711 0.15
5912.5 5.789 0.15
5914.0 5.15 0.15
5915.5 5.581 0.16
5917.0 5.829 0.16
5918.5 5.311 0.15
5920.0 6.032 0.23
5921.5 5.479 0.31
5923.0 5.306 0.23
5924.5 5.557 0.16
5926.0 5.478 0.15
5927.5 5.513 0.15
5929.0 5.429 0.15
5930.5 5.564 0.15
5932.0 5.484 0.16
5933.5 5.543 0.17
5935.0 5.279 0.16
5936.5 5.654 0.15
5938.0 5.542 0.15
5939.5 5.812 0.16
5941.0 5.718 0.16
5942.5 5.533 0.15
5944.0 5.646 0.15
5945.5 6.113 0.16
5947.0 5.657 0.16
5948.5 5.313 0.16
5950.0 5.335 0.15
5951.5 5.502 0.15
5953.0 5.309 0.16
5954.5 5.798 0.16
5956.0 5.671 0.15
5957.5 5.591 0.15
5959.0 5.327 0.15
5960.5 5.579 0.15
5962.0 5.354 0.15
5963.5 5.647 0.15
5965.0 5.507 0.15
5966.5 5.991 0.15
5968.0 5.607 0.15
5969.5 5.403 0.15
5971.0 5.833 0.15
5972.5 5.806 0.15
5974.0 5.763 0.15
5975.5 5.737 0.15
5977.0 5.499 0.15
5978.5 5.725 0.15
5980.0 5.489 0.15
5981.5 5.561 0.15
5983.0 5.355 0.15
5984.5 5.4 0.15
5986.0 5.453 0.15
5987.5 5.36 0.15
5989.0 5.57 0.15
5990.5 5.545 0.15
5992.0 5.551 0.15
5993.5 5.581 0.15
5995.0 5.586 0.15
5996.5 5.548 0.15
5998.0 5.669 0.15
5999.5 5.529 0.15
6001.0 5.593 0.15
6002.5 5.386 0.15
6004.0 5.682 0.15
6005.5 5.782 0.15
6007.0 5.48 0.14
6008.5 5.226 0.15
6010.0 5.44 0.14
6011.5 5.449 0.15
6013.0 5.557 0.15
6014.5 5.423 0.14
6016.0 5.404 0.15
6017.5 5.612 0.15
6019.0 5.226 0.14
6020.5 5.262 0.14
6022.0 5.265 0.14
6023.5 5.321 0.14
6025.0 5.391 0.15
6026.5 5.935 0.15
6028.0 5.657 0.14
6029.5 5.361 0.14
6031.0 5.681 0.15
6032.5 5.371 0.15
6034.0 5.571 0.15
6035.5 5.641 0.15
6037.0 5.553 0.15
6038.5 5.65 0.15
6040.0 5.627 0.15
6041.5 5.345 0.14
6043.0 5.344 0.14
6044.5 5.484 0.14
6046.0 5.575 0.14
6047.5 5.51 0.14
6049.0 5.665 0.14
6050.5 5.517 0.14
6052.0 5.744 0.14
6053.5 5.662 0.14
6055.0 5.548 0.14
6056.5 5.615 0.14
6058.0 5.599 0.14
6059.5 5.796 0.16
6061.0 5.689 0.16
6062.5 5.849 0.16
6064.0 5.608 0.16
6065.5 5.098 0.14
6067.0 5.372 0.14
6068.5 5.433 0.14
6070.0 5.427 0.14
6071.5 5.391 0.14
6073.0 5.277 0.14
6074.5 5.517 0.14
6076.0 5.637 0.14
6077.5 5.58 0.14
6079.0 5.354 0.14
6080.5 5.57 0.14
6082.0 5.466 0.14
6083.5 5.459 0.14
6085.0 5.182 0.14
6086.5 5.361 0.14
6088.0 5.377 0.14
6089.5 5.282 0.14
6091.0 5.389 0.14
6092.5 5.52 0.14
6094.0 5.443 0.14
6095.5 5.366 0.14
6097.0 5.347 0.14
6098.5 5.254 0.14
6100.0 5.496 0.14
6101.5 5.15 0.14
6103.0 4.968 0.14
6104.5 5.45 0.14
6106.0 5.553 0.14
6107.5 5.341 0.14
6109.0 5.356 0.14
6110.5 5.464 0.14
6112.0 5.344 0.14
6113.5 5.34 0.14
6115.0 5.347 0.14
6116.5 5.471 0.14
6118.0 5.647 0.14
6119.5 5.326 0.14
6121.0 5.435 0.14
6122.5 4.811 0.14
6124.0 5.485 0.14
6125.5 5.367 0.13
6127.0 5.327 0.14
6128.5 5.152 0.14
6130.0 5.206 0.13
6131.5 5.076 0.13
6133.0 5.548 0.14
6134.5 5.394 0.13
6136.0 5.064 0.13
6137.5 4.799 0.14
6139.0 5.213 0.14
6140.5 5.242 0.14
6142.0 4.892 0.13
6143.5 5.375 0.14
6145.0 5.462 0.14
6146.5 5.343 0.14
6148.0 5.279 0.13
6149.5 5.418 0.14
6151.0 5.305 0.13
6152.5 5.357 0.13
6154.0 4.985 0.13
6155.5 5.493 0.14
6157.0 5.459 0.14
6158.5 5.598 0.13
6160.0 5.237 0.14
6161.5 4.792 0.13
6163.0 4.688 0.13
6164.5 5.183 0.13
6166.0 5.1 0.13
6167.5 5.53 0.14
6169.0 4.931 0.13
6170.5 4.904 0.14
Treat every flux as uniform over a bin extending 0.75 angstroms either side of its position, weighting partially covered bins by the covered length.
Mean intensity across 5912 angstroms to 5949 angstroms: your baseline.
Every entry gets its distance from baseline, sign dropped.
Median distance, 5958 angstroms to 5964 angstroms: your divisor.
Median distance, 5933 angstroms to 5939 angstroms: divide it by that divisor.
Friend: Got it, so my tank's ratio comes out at 0.38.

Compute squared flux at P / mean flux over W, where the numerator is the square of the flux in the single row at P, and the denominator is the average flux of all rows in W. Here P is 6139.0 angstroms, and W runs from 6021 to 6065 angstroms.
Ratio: 4.9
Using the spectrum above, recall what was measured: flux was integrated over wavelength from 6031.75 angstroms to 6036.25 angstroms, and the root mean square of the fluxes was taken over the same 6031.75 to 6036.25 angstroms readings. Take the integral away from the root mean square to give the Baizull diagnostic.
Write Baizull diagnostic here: -19.3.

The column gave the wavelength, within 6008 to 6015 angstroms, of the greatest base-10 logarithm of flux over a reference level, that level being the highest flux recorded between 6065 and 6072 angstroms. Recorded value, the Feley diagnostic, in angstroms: 6013.0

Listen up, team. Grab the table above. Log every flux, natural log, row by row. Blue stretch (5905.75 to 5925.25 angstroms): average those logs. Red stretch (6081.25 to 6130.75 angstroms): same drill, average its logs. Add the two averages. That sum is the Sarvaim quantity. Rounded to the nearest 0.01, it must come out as 3.40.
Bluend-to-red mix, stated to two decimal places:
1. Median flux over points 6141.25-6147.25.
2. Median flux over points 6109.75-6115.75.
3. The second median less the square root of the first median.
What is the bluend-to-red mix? 3.03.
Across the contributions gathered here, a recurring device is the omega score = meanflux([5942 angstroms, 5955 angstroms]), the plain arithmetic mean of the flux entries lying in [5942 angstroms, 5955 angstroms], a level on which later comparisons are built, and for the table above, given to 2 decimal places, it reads 5.58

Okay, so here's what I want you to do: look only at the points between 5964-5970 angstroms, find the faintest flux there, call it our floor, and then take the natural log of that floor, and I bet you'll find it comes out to 1.69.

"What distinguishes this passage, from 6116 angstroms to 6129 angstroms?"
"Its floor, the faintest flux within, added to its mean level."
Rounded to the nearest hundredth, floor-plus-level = 10.15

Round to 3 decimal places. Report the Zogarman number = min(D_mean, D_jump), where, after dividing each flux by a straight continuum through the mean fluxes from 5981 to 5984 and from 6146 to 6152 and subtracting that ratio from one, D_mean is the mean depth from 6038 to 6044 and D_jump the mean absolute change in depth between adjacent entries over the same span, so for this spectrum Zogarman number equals -0.014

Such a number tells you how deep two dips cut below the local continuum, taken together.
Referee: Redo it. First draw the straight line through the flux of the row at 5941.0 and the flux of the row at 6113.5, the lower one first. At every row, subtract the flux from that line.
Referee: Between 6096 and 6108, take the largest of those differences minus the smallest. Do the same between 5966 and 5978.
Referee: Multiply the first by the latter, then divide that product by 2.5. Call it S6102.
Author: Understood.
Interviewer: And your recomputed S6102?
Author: 0.14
